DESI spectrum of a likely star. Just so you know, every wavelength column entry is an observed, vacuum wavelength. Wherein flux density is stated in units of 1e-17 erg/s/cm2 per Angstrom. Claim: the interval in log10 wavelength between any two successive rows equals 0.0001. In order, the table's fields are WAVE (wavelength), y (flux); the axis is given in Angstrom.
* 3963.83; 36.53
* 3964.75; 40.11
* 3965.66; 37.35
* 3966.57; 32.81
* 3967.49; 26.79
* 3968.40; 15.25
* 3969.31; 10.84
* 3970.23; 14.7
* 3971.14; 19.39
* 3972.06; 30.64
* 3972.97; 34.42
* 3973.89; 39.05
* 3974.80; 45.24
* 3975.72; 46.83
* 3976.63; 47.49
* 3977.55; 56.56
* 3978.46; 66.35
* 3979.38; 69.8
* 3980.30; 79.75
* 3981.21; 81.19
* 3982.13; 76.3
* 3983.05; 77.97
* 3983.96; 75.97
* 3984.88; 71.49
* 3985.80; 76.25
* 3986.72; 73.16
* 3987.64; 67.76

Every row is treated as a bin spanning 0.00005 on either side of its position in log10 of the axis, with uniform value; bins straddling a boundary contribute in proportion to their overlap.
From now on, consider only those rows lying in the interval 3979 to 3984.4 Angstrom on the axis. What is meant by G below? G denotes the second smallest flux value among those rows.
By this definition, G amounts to 75.97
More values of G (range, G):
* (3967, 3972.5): 14.7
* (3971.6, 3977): 34.42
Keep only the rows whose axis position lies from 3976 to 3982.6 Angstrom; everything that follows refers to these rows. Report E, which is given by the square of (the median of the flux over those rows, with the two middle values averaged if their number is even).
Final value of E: 4872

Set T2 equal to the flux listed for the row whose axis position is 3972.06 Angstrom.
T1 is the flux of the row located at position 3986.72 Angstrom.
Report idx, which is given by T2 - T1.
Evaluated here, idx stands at -43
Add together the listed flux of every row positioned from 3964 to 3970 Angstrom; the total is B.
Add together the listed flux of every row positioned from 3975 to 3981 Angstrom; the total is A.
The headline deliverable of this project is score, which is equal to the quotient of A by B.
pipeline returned 2.2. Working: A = 367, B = 163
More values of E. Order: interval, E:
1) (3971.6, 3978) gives 2047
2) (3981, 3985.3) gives 5822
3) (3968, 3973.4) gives 300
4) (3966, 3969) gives 718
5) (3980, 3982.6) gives 6360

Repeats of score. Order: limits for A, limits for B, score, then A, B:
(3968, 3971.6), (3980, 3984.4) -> 0.2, 60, 391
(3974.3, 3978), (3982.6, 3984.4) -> 1.3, 196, 154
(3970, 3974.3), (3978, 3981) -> 0.6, 138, 216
